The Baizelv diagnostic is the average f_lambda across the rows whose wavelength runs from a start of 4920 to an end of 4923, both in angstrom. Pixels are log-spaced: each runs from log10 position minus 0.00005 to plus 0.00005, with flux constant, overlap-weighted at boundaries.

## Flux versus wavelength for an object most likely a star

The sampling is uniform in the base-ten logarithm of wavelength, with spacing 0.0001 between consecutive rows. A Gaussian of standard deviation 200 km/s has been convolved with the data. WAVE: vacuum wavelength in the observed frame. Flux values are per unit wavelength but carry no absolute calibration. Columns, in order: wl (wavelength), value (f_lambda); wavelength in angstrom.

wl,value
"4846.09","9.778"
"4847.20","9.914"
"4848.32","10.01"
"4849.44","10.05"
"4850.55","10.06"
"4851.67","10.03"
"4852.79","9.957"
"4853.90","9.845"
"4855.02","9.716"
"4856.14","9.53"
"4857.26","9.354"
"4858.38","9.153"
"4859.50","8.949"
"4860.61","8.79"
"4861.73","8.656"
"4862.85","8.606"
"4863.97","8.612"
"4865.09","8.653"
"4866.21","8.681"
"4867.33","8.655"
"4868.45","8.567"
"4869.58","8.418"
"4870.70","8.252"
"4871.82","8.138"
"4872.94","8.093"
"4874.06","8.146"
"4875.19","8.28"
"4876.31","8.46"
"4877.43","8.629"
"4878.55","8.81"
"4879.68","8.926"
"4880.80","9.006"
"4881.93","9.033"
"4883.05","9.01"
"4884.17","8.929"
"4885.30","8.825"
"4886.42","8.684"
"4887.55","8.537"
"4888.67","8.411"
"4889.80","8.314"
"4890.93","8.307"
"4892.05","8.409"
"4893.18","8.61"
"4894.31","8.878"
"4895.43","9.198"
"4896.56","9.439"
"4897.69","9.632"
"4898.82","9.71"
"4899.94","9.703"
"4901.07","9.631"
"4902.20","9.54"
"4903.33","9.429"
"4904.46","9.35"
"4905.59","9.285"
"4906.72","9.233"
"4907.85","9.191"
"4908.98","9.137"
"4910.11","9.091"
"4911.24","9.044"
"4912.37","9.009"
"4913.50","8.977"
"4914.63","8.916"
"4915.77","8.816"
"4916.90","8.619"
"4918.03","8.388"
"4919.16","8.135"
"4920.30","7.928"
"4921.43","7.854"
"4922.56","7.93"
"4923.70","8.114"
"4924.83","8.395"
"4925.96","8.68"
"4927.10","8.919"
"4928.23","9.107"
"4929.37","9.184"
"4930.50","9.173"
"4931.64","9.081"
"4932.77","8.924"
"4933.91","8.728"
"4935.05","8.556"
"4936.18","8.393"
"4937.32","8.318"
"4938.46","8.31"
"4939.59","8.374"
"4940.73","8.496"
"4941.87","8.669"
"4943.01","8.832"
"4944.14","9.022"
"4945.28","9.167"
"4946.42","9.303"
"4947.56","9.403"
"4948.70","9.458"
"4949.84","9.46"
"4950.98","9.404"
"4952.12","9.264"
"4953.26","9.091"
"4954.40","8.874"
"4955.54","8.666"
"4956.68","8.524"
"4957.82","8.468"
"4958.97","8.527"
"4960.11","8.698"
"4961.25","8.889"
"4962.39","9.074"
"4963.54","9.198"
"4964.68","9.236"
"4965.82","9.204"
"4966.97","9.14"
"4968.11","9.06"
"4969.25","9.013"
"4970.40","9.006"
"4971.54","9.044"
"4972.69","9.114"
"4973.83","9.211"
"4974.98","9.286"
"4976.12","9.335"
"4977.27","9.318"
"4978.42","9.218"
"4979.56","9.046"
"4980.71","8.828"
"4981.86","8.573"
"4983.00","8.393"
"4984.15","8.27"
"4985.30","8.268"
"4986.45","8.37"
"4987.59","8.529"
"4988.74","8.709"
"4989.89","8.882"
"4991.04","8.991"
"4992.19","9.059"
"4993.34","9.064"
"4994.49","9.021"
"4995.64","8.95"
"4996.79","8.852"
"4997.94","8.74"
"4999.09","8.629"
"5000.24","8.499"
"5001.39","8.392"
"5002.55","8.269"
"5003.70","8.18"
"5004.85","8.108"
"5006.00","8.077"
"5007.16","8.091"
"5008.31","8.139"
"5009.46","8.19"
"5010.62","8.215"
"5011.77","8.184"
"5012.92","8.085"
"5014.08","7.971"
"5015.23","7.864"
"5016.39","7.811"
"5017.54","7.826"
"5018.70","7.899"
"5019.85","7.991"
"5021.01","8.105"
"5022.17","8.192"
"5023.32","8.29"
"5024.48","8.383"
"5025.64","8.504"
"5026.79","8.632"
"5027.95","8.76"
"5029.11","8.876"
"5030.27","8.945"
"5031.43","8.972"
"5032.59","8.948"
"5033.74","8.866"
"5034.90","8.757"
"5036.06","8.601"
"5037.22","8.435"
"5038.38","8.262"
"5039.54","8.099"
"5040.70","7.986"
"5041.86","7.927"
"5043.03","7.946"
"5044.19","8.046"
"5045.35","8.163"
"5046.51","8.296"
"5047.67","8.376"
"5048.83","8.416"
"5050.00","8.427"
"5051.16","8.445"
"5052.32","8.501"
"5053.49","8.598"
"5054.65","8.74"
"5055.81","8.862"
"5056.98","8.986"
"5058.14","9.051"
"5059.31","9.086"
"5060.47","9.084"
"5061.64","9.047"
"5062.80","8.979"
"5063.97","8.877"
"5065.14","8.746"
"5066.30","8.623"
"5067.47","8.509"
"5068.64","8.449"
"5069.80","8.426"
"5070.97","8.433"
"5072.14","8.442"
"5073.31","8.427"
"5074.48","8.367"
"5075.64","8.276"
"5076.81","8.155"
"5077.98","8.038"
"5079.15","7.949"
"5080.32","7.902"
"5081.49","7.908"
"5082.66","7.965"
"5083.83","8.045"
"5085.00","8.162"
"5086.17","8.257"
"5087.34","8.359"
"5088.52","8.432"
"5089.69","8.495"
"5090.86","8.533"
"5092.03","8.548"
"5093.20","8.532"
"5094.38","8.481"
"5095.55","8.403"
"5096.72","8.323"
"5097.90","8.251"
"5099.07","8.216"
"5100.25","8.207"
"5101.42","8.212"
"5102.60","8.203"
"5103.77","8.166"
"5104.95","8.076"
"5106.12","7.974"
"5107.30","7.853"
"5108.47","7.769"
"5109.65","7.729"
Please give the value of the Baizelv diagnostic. 7.9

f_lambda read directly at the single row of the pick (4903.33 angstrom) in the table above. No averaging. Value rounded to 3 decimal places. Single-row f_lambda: 9.429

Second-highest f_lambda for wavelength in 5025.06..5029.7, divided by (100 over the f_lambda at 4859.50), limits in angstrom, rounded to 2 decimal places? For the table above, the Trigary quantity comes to 0.78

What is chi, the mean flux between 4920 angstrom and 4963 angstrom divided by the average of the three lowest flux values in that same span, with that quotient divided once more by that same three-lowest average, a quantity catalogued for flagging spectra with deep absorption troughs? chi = 0.140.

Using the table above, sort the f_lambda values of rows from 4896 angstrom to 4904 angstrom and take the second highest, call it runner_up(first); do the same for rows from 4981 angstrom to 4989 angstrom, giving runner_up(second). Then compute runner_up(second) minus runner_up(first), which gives -1.1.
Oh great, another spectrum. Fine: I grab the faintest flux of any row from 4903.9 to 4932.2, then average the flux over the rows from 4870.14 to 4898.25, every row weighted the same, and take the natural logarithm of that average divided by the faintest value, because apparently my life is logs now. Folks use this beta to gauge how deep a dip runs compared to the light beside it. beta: 0.100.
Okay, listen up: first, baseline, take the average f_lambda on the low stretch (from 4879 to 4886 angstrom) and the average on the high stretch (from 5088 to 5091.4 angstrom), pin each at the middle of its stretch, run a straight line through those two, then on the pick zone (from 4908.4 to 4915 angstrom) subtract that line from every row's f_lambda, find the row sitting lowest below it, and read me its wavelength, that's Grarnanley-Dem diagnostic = 4914.63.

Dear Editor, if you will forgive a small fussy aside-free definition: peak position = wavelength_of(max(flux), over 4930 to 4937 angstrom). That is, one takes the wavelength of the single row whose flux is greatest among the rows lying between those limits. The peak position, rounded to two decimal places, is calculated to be 4930.50 angstrom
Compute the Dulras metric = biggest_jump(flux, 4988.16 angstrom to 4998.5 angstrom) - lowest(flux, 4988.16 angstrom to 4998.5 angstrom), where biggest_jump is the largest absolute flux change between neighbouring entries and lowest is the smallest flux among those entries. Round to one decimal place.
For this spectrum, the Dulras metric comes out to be -8.5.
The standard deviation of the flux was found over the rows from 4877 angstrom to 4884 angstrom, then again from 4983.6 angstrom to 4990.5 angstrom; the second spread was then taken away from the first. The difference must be -0.09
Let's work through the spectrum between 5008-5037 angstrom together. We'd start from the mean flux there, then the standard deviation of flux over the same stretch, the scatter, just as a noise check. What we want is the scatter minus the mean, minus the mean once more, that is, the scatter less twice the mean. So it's -16.3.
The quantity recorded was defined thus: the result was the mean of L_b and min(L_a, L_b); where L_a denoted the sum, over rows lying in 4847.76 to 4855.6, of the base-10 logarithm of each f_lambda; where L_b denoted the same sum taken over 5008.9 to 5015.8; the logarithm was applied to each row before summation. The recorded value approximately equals 5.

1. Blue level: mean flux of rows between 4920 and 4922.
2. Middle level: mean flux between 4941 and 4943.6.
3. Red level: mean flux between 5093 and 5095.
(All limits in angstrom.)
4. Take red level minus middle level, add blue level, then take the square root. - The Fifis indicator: 2.77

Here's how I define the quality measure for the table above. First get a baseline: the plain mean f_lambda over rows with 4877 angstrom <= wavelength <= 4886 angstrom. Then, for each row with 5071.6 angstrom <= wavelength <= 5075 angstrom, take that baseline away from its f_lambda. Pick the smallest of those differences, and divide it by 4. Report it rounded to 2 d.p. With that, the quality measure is -0.13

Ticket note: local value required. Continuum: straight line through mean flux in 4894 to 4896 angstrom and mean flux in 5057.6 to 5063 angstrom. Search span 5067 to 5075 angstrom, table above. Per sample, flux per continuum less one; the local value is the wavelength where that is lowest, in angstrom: 5074.48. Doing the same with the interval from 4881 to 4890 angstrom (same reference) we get 4889.80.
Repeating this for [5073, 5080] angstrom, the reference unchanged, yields 5079.15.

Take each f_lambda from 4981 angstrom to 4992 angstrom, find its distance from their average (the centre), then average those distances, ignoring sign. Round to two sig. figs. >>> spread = 0.21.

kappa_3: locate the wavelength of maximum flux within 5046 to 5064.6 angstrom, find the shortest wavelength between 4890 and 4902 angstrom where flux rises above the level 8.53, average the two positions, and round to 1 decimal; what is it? 4976.2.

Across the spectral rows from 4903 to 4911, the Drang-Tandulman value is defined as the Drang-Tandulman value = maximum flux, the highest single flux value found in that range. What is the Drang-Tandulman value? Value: 9.429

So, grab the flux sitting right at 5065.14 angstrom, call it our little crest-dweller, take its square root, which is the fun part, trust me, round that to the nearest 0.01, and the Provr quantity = 2.96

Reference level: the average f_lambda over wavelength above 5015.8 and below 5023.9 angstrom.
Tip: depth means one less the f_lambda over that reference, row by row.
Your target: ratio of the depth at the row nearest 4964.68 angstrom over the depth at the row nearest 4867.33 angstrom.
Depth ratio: 1.9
